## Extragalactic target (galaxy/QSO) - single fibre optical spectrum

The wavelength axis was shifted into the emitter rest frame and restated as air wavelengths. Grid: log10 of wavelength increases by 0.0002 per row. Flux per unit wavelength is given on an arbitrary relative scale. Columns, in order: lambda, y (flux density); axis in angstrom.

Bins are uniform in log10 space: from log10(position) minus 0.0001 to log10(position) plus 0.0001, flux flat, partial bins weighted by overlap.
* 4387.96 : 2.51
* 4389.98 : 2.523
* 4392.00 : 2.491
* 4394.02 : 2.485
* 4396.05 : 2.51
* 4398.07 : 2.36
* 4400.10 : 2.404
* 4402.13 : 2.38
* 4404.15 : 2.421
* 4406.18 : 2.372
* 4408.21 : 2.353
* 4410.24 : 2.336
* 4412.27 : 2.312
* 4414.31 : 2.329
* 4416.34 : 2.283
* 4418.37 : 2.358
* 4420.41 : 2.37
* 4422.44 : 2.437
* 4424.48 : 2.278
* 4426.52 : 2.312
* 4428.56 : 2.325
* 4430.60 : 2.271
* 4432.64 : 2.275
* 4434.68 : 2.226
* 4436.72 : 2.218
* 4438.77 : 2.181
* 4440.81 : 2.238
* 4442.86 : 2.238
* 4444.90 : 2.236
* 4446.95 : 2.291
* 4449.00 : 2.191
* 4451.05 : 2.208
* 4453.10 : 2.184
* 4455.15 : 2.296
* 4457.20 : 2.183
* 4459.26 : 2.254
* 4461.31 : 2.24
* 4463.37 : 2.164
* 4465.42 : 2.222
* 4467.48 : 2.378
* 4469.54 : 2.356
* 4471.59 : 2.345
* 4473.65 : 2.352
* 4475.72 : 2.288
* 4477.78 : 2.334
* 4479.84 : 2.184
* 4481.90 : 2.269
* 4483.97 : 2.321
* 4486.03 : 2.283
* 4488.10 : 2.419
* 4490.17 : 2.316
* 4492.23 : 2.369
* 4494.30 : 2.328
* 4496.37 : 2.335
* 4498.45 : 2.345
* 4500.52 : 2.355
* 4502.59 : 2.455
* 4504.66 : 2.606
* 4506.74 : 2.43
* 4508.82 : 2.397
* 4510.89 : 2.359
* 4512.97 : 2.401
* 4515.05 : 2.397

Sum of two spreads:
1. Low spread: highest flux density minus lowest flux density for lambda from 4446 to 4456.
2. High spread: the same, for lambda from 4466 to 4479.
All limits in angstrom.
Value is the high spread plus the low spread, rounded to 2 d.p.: 0.20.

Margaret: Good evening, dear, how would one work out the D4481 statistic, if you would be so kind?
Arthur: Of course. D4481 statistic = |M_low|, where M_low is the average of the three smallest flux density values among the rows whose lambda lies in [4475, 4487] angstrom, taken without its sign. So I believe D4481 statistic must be 2.25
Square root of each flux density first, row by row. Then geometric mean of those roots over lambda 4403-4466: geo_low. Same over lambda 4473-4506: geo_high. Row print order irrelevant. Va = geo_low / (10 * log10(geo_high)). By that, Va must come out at 0.815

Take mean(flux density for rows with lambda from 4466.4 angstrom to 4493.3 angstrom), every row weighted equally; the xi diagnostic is 2.32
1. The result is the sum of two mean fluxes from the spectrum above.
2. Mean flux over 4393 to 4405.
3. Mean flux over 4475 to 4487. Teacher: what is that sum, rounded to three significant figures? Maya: 4.71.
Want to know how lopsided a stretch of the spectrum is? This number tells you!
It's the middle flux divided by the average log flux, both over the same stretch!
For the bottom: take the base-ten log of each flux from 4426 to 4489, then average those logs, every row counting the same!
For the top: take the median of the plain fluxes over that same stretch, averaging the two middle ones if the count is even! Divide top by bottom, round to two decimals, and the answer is 6.39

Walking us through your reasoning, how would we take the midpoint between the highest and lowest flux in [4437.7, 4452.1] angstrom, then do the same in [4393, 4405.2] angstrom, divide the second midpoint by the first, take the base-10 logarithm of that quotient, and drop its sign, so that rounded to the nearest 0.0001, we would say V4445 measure 0.0370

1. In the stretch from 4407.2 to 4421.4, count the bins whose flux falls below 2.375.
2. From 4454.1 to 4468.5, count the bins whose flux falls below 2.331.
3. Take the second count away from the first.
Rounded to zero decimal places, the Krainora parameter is 1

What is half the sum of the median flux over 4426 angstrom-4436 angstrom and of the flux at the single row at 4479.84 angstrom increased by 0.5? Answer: 2.48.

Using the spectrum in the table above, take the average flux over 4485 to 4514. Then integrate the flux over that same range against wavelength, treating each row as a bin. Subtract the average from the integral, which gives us 66.8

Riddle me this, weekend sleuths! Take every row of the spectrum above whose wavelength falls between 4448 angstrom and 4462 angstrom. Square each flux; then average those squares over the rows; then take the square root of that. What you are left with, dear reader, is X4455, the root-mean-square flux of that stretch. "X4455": 2.22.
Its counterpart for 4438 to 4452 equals 2.23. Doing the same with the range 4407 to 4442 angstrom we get 2.30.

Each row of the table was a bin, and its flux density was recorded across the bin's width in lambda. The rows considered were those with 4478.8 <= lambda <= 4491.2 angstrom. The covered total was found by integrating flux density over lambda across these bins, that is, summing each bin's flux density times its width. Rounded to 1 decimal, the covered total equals 28.5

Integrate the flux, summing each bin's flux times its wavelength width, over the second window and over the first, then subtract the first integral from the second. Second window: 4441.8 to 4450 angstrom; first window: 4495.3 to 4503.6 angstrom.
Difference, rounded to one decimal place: -1.3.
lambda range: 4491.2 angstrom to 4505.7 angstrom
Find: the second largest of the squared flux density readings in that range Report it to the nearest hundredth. 6.03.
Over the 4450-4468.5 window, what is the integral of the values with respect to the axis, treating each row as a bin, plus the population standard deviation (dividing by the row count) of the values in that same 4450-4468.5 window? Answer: 41.4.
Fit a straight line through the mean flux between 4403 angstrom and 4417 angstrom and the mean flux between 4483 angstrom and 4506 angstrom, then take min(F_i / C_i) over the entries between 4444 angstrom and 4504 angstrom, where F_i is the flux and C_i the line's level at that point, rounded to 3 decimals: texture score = 0.915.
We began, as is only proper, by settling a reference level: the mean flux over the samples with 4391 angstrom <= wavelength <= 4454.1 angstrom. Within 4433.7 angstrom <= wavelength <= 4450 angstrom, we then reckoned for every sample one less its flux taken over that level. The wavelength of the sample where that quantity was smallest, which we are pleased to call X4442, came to 4446.95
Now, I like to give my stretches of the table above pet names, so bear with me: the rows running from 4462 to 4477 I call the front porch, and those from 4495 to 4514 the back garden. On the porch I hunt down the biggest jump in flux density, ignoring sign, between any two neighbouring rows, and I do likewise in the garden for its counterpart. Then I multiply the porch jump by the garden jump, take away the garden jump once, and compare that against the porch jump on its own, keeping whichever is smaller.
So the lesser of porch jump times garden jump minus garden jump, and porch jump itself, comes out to -0.149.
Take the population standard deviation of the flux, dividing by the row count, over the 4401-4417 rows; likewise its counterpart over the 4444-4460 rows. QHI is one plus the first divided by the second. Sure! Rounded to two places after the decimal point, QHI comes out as 1.93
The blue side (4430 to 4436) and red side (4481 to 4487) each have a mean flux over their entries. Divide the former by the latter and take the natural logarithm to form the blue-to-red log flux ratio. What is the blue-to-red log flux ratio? -0.015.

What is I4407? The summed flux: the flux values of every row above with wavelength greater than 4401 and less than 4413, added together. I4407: 14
